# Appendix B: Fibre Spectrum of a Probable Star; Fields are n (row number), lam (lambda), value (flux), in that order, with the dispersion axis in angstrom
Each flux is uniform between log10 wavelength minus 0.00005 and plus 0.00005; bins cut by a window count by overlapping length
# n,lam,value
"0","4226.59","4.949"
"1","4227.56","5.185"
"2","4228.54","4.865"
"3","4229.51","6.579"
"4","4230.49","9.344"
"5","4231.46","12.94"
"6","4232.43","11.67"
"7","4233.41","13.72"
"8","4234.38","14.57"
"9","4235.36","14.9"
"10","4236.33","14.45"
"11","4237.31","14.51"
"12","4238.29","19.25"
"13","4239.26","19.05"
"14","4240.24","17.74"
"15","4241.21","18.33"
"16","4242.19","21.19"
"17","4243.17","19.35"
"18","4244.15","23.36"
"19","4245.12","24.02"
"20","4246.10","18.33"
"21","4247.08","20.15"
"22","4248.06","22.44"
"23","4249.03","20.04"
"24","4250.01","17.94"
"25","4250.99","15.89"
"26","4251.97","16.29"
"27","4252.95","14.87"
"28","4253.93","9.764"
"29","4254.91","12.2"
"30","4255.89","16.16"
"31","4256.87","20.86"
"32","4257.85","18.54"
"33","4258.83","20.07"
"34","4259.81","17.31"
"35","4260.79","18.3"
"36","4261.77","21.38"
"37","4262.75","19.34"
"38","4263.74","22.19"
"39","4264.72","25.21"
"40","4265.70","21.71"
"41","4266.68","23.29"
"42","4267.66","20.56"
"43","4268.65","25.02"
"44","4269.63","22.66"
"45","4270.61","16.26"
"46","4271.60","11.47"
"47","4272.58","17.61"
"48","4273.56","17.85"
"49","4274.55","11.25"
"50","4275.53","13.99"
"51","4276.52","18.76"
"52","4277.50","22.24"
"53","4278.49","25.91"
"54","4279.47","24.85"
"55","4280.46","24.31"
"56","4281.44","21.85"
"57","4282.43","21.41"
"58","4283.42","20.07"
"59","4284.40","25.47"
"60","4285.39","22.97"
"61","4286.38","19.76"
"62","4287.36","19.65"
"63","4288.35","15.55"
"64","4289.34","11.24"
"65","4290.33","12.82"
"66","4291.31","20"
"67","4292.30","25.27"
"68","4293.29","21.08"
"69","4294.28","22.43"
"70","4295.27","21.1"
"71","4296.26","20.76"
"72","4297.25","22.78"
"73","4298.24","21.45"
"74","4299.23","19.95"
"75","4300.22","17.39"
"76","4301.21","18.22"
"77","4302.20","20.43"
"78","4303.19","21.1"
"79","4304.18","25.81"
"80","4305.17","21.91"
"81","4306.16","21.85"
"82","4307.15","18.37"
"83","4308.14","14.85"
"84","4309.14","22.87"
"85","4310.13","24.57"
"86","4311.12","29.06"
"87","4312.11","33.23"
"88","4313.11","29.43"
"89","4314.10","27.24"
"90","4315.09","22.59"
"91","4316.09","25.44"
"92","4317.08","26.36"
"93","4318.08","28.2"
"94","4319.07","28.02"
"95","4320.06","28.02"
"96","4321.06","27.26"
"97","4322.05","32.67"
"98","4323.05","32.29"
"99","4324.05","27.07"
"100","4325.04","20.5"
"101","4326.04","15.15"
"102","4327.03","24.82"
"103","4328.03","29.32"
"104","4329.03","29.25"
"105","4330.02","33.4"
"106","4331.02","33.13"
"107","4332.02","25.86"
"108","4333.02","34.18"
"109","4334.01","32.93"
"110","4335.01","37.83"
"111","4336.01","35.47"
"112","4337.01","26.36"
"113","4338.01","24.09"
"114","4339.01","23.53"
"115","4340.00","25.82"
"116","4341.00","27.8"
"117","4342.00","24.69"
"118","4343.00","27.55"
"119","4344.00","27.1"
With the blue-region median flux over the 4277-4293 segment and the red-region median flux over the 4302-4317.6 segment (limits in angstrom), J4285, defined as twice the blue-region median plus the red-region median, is 67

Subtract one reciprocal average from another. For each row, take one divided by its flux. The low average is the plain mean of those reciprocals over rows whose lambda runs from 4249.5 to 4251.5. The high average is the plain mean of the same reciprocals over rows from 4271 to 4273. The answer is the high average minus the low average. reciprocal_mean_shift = 0.013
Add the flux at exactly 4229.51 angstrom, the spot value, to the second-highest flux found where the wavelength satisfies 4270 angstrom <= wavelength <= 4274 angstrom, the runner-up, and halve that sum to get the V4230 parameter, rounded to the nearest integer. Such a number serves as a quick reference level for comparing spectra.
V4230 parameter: 12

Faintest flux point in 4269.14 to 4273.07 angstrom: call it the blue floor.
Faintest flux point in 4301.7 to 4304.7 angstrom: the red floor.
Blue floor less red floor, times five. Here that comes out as -45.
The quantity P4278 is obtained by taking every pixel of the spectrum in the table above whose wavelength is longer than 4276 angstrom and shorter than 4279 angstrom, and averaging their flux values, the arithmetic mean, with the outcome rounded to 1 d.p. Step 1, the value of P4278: 22.3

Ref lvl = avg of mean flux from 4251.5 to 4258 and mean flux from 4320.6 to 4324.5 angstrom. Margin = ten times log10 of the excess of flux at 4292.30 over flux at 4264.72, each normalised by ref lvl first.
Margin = -26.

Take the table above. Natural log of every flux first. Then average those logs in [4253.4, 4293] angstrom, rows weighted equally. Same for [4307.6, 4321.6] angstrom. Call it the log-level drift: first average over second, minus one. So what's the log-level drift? -0.10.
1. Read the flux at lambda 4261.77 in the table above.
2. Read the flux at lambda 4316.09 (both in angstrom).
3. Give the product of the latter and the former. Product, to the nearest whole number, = 544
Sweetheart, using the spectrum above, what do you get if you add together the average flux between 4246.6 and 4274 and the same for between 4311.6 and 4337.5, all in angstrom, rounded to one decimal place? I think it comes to 47.5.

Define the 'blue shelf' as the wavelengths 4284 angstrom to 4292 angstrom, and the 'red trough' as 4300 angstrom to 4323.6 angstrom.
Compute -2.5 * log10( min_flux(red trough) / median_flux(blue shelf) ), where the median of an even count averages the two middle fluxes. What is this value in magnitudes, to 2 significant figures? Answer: 0.31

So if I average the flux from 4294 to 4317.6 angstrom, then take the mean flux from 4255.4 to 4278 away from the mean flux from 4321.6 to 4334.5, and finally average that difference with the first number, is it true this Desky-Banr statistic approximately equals 16.1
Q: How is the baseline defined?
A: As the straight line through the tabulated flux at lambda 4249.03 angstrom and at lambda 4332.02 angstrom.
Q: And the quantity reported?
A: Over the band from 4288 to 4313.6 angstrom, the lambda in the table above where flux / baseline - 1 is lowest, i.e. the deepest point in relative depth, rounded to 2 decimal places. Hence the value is 4289.34 angstrom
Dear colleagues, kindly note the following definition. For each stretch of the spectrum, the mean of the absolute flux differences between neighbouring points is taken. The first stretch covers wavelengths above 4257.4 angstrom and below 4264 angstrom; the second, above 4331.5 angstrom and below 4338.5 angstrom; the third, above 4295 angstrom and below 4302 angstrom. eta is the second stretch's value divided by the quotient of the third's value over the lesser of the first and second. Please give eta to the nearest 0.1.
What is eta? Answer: 7.3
